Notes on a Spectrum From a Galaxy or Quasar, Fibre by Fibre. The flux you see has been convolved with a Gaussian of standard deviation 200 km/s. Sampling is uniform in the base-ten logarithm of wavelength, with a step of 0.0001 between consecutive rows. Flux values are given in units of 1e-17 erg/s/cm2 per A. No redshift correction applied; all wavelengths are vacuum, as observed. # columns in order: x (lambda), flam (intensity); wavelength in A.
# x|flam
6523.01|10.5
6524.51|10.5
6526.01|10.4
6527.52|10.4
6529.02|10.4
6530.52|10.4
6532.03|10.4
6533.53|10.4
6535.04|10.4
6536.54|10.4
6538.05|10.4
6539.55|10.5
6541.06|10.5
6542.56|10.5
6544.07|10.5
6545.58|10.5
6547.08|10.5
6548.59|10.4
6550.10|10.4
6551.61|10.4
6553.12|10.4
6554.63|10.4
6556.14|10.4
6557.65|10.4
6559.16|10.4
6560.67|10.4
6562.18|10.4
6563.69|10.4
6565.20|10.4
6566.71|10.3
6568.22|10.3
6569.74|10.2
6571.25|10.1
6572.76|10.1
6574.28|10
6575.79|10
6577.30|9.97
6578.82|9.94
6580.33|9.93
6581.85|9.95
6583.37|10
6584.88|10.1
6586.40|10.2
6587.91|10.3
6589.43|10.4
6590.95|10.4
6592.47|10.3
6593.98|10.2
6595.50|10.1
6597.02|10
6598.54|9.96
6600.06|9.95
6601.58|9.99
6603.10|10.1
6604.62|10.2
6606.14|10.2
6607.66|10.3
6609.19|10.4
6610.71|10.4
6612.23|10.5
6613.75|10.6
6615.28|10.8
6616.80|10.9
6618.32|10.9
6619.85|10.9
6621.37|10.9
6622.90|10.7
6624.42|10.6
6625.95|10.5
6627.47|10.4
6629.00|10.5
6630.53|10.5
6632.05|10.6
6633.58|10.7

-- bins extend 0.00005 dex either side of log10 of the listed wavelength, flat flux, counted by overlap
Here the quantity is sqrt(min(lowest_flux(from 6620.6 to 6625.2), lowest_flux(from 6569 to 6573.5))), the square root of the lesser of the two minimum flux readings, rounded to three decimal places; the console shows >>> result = 3.178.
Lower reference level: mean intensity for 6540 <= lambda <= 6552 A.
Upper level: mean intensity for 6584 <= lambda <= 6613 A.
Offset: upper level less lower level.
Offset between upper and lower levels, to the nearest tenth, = -0.3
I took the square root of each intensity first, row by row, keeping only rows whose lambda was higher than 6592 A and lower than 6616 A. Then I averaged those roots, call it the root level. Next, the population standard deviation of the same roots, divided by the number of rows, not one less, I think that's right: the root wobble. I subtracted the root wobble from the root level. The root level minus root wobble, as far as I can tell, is 3.16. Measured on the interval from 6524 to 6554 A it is 3.22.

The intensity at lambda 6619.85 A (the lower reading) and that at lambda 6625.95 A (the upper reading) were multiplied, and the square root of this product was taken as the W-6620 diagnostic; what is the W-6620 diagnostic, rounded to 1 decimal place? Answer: 10.7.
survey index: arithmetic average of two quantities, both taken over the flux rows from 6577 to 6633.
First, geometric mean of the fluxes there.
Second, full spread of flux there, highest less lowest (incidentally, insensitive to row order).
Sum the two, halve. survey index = 5.65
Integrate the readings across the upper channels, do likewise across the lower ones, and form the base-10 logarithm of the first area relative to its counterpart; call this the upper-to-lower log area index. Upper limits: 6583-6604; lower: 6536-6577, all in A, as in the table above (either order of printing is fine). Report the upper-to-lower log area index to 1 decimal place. -0.3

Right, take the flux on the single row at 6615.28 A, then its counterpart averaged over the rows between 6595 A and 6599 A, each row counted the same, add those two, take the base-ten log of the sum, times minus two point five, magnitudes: -3.30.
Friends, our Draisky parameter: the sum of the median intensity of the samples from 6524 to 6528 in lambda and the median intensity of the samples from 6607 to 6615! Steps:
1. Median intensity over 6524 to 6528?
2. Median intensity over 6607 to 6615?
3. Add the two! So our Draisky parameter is 20.8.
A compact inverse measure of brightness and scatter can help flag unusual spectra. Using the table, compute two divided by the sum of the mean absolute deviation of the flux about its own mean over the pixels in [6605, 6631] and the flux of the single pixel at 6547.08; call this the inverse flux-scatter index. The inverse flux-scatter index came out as 0.187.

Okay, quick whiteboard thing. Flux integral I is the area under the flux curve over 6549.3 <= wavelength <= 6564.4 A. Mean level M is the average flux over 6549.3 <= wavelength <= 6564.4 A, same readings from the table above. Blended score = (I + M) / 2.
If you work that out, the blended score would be 83.7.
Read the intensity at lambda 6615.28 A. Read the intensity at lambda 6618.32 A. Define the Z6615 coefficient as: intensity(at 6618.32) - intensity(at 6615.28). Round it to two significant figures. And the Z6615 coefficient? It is 0.10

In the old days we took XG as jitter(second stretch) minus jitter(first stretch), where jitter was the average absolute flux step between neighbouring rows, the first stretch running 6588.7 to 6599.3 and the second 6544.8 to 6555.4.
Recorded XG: -0.057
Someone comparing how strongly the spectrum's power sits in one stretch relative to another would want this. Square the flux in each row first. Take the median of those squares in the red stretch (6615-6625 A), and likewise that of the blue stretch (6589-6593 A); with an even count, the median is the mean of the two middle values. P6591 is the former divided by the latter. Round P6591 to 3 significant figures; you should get 1.10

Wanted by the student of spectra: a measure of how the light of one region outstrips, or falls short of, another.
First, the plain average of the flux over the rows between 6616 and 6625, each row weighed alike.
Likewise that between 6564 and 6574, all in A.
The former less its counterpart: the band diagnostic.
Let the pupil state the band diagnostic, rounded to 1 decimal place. 0.6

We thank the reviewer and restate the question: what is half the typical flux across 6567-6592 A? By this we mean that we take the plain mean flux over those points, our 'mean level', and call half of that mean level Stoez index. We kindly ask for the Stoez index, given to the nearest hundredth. 5.06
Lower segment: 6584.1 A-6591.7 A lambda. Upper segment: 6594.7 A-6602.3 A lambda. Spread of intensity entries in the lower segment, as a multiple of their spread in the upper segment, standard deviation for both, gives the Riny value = 2.2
